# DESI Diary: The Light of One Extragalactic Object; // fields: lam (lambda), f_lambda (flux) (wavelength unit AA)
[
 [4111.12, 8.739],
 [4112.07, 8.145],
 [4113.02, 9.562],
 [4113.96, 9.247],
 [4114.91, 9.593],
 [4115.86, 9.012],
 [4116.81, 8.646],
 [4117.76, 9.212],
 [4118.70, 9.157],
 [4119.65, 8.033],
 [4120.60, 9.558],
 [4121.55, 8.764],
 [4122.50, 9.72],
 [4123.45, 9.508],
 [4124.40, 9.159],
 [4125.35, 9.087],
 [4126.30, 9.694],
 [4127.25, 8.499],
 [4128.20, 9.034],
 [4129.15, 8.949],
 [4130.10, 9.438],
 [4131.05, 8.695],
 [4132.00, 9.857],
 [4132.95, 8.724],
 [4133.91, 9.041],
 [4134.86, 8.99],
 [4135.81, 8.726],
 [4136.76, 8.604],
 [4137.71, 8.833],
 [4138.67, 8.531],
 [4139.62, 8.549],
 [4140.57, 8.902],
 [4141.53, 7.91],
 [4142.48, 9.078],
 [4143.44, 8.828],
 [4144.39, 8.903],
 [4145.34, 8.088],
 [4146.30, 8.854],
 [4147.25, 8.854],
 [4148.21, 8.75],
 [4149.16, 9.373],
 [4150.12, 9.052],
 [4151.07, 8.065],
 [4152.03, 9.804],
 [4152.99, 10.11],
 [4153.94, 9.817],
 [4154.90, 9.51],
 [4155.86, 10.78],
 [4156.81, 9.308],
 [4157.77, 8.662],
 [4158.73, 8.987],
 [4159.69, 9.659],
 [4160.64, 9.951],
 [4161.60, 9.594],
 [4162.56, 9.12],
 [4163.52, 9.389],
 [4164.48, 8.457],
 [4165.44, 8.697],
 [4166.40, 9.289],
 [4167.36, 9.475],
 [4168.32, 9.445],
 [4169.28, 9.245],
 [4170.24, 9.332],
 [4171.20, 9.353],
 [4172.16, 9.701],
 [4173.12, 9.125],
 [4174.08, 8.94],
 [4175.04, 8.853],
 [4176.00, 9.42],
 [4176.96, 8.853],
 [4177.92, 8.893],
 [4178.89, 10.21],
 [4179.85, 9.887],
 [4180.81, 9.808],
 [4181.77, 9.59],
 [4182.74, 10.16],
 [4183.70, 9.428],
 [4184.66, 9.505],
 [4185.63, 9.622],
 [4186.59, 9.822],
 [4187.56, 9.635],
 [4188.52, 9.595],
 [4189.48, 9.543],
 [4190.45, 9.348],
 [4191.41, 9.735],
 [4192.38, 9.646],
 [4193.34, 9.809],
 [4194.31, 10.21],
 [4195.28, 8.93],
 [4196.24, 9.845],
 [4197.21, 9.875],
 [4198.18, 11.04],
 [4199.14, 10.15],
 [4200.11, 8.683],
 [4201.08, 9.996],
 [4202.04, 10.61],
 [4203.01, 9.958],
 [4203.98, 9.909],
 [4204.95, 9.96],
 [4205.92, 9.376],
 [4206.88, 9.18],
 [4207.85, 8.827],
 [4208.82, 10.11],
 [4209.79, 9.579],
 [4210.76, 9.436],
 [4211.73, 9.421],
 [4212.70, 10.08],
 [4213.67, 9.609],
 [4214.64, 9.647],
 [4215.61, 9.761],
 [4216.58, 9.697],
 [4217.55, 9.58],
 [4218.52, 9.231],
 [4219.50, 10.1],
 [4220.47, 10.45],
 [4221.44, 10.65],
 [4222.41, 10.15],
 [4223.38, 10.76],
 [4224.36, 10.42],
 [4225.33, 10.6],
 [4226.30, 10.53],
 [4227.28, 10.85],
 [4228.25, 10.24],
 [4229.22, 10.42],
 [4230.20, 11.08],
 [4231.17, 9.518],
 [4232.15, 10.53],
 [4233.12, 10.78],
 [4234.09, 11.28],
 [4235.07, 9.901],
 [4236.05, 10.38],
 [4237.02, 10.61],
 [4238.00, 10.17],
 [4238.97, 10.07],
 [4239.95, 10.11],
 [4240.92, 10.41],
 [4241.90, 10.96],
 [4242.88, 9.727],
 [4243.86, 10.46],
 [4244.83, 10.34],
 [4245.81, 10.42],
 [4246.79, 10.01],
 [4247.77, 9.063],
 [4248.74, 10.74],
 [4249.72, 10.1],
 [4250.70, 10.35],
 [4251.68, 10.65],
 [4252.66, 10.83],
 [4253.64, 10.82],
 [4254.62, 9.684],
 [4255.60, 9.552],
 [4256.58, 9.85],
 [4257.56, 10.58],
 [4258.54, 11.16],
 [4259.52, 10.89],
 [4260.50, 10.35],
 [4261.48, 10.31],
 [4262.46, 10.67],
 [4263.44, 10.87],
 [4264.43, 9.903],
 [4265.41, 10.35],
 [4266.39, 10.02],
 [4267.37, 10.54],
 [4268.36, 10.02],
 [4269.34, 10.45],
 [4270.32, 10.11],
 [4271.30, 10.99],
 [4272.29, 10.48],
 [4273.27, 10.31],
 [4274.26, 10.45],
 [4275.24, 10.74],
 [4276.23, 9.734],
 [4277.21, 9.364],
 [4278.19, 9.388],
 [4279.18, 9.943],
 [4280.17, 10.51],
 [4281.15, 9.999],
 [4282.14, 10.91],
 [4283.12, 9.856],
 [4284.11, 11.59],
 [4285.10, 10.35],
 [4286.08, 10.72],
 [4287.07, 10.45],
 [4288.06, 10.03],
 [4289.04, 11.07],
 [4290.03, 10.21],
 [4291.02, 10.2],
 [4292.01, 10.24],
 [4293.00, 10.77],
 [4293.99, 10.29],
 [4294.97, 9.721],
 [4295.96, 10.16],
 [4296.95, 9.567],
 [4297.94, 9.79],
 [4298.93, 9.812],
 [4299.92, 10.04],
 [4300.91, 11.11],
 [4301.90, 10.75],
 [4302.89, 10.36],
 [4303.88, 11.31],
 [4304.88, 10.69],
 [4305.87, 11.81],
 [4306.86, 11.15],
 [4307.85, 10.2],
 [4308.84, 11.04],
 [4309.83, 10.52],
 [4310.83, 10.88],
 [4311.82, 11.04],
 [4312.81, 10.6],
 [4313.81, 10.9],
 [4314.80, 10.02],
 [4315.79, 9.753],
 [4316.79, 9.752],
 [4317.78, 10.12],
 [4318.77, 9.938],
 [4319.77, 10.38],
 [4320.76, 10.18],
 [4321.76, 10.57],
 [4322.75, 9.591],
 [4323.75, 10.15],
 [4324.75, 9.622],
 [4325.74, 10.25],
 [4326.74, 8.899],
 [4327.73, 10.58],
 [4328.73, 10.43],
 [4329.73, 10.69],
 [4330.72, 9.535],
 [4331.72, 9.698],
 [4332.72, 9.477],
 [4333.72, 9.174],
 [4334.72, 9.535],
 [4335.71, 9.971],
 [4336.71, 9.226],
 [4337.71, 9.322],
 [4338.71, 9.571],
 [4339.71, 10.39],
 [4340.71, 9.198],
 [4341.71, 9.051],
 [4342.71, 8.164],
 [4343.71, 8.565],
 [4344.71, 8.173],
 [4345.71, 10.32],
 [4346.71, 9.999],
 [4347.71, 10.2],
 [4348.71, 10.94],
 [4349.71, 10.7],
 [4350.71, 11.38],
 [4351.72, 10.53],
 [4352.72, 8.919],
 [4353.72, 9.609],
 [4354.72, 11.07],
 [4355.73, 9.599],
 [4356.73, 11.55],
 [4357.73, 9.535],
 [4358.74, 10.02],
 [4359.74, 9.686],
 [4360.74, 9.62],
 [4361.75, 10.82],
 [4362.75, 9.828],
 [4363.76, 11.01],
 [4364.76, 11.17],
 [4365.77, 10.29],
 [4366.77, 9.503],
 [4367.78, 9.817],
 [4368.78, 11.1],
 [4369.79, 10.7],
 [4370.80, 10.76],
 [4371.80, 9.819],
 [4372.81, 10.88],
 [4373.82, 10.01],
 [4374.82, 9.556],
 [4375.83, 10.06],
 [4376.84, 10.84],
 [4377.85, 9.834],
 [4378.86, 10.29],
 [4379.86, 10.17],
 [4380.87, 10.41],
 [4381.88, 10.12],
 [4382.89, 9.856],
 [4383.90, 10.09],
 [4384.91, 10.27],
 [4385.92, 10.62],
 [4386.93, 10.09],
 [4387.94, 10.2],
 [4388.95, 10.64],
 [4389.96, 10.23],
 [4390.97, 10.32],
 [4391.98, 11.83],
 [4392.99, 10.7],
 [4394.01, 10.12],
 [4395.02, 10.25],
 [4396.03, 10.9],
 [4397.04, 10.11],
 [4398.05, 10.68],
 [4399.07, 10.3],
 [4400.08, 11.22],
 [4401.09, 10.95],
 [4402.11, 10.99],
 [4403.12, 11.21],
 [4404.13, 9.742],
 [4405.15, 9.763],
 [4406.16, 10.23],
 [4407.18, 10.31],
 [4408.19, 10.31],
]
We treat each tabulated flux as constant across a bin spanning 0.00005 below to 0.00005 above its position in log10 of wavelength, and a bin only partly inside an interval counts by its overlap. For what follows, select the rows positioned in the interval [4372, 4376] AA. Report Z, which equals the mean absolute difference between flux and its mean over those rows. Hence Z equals 0.38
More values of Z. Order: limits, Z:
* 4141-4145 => 0.38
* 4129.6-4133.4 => 0.47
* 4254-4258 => 0.33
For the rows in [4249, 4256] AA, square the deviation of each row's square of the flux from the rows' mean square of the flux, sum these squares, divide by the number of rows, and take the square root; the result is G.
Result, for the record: 10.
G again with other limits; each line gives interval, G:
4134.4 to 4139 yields 3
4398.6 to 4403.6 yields 7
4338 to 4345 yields 14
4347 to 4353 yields 16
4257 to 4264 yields 6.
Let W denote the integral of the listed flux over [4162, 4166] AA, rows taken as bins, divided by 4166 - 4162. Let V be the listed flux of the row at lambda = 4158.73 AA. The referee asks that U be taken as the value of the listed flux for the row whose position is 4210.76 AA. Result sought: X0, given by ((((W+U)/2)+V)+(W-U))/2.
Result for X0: 8.8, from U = 9.436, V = 8.987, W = 8.9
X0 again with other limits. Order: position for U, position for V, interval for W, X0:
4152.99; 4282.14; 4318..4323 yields 10.6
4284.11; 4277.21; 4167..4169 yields 8.9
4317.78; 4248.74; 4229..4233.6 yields 10.7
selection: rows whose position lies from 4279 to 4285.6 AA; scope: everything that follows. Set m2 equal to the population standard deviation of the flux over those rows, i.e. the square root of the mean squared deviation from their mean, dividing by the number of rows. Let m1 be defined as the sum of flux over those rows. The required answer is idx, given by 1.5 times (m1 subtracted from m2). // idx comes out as -109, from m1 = 73.2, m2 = 0.58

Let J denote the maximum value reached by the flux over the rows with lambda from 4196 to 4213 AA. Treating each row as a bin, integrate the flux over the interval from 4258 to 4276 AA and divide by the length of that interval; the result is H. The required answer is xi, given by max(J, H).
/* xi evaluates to 11.0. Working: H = 10.5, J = 11.04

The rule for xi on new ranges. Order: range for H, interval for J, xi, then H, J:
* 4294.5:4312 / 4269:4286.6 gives 11.6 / 10.5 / 11.59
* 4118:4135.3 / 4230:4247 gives 11.3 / 9.1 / 11.28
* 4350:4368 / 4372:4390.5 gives 10.9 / 10.2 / 10.88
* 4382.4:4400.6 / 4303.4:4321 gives 11.8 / 10.5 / 11.81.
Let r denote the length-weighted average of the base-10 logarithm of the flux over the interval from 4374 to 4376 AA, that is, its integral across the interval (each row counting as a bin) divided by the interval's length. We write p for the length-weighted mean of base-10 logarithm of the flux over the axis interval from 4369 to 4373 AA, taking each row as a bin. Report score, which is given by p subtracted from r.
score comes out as -0.029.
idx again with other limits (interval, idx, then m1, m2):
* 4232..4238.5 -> -110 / 73.7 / 0.41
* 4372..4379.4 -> -107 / 71.5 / 0.46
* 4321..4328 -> -104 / 69.7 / 0.57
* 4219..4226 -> -109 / 73.1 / 0.23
